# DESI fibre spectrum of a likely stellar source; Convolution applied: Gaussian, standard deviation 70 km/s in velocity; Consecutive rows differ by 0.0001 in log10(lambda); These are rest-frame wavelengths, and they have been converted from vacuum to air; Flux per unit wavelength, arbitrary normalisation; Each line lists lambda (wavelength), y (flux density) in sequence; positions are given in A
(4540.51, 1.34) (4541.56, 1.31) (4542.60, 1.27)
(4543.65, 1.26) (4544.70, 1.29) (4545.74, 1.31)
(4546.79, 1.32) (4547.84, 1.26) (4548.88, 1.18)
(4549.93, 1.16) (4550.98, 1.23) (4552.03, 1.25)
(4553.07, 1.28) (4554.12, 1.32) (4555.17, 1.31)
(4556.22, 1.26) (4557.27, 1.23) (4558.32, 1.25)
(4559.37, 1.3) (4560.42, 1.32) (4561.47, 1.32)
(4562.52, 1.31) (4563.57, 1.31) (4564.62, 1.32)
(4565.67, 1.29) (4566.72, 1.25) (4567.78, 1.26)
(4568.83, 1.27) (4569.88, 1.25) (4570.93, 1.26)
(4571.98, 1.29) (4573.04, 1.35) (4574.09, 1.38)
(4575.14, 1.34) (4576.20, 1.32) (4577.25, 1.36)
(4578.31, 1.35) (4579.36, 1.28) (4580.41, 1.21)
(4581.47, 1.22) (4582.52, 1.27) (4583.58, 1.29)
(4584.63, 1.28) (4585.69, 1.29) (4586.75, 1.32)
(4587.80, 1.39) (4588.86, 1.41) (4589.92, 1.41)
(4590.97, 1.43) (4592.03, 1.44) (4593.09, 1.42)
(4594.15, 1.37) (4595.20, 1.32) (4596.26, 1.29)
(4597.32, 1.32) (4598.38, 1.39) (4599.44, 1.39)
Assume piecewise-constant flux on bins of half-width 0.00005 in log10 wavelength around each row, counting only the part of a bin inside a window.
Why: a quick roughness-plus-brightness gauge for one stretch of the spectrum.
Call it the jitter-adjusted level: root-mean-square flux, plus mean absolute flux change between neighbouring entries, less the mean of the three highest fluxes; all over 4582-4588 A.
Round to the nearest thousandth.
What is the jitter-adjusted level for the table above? 0.002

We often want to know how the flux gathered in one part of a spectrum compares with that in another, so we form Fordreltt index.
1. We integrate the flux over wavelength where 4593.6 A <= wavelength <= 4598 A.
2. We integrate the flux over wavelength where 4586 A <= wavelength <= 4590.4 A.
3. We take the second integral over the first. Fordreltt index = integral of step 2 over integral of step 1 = 1.04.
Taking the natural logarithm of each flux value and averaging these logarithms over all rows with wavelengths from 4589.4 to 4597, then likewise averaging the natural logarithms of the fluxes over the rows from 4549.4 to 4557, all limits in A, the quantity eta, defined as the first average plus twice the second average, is 0.78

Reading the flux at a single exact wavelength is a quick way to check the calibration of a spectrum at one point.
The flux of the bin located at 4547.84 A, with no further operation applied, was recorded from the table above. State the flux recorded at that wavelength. 1.26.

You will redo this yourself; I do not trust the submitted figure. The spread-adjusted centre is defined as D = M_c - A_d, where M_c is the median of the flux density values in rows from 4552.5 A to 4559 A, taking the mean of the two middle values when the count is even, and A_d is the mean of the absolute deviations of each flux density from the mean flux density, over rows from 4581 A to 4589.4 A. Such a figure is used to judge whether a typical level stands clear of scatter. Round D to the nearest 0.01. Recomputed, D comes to 1.22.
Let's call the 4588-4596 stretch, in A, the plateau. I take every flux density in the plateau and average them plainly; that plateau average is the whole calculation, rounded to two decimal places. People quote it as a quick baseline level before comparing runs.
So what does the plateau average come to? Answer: 1.40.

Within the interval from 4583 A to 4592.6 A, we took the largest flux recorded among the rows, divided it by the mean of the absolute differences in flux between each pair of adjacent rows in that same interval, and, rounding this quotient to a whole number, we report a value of 68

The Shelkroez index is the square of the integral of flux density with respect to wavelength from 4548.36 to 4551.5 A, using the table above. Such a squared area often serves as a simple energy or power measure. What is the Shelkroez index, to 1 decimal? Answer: 14.0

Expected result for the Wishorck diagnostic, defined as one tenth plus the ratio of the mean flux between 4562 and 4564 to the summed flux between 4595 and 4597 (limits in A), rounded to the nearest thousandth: 0.602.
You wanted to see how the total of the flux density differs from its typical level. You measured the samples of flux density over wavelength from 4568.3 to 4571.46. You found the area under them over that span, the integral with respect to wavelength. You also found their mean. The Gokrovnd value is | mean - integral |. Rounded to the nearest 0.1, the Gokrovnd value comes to 2.7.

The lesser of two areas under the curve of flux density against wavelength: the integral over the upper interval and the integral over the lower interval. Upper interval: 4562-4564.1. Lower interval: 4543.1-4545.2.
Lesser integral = 2.67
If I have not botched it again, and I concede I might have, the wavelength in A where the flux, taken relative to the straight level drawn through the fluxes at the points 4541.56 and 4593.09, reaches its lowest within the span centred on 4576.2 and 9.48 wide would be 4580.41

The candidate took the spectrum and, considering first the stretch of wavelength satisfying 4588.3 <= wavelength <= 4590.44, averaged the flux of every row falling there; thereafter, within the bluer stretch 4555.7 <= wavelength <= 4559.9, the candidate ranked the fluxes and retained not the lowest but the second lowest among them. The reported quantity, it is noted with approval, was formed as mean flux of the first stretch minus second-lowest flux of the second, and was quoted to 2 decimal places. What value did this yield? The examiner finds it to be 0.16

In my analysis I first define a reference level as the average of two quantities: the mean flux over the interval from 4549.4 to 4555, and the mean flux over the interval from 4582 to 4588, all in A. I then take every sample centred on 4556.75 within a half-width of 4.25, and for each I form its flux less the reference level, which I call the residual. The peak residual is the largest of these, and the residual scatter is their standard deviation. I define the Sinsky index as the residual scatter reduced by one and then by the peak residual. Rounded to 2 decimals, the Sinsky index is -1.01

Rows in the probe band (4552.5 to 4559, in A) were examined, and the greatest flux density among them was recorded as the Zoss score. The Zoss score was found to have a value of 1.32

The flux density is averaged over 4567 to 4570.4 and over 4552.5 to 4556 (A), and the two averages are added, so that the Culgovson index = 2.56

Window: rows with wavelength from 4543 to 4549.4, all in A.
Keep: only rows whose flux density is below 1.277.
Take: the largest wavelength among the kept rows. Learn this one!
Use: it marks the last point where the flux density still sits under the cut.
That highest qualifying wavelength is 4548.88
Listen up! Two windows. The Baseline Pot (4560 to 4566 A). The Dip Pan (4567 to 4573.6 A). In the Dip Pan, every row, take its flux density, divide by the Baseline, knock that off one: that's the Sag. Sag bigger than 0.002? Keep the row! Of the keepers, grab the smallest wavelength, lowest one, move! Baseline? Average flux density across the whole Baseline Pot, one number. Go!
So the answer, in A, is 4567.78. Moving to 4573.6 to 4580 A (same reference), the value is 4579.36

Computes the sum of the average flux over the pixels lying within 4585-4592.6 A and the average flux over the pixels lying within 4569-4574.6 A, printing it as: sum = 2.69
